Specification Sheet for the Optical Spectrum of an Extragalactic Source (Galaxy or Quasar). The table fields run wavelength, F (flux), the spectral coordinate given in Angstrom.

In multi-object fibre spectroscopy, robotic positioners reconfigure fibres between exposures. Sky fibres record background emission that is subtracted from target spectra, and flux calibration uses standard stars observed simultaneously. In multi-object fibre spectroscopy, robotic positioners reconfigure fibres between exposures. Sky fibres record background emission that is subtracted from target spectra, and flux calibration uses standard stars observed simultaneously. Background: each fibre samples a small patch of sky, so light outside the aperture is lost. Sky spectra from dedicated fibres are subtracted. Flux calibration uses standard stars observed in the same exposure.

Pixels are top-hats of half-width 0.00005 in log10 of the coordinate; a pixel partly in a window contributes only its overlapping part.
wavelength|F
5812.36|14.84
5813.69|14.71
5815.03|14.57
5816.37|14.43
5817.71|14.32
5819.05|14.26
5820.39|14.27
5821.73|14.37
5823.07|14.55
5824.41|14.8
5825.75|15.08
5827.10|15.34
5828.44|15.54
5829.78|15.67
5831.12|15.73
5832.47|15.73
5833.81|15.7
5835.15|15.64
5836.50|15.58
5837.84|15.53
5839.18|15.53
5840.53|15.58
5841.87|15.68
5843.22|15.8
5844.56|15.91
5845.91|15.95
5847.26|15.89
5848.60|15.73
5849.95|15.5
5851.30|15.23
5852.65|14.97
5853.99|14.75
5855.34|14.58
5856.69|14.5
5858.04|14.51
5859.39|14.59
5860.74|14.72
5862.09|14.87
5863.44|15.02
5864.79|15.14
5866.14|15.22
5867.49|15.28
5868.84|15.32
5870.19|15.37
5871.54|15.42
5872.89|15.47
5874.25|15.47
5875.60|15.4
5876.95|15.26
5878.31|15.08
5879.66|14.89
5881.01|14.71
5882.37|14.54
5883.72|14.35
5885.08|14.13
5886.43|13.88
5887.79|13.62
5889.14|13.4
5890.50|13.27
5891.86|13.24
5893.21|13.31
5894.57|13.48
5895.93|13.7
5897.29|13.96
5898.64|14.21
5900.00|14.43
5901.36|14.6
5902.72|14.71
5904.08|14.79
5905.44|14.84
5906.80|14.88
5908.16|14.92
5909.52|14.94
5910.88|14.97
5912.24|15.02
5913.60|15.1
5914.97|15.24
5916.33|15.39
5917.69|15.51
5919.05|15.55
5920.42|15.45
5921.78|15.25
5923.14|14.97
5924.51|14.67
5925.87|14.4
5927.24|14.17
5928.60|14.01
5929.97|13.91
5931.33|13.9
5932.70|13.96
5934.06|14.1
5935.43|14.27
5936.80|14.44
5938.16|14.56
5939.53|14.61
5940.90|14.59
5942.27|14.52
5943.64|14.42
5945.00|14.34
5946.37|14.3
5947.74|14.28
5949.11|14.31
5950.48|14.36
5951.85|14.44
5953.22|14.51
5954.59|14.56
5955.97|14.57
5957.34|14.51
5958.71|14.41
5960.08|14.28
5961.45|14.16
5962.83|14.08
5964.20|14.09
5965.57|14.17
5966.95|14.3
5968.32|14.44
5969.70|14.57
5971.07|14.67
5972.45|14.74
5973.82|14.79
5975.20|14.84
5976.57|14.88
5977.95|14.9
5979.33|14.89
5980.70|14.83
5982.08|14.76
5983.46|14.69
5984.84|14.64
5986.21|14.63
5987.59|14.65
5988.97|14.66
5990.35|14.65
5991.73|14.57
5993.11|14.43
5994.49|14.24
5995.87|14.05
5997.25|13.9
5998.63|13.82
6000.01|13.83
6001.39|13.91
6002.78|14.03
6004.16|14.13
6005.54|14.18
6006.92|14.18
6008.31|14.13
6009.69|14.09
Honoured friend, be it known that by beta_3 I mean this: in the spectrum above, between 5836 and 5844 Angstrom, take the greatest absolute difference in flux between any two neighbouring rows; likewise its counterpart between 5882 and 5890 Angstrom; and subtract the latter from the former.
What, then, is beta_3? -0.14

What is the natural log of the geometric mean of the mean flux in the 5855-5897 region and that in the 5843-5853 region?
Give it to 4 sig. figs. 2.714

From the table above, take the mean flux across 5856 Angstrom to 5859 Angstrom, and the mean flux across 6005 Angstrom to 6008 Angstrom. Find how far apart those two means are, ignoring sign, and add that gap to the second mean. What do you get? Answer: 14.5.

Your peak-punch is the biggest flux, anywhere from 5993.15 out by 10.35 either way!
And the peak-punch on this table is 14.69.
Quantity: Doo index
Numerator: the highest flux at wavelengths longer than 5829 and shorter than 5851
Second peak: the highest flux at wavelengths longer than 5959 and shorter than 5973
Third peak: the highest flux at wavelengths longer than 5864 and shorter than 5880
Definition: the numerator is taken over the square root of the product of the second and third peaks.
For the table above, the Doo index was 1.056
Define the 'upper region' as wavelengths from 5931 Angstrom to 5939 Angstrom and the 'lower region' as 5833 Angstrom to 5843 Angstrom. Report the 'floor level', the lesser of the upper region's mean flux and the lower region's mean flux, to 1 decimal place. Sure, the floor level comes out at 14.2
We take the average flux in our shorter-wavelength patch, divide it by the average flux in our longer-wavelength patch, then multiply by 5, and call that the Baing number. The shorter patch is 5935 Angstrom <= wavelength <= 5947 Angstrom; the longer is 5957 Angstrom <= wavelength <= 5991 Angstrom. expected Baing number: 4.96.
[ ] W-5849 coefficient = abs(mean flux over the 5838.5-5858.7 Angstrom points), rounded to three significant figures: 15.3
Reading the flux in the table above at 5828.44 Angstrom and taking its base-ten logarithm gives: 1.19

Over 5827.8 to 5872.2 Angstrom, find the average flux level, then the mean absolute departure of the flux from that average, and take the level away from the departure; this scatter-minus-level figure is -14.97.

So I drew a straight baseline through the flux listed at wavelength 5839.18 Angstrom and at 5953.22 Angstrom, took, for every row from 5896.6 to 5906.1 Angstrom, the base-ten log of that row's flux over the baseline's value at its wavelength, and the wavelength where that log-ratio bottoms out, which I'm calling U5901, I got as 5897.29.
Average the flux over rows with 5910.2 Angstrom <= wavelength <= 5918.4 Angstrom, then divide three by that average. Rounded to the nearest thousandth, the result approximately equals 0.197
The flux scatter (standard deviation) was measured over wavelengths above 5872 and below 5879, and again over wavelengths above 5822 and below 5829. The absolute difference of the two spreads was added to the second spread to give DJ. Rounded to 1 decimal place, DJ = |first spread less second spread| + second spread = 0.6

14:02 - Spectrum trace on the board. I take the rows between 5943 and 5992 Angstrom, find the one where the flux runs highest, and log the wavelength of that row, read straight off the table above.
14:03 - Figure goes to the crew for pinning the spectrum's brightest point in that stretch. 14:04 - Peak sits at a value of 5977.95 Angstrom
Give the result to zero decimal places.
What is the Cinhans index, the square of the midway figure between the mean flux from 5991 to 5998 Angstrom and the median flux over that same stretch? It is 203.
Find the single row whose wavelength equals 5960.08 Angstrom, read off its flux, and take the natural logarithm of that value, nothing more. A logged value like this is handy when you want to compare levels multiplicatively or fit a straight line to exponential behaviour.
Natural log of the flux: 2.66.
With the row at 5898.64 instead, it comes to 2.65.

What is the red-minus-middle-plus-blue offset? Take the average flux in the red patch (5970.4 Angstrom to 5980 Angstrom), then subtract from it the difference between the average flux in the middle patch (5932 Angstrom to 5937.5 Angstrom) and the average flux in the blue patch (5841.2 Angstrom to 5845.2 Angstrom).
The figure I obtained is 16.4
